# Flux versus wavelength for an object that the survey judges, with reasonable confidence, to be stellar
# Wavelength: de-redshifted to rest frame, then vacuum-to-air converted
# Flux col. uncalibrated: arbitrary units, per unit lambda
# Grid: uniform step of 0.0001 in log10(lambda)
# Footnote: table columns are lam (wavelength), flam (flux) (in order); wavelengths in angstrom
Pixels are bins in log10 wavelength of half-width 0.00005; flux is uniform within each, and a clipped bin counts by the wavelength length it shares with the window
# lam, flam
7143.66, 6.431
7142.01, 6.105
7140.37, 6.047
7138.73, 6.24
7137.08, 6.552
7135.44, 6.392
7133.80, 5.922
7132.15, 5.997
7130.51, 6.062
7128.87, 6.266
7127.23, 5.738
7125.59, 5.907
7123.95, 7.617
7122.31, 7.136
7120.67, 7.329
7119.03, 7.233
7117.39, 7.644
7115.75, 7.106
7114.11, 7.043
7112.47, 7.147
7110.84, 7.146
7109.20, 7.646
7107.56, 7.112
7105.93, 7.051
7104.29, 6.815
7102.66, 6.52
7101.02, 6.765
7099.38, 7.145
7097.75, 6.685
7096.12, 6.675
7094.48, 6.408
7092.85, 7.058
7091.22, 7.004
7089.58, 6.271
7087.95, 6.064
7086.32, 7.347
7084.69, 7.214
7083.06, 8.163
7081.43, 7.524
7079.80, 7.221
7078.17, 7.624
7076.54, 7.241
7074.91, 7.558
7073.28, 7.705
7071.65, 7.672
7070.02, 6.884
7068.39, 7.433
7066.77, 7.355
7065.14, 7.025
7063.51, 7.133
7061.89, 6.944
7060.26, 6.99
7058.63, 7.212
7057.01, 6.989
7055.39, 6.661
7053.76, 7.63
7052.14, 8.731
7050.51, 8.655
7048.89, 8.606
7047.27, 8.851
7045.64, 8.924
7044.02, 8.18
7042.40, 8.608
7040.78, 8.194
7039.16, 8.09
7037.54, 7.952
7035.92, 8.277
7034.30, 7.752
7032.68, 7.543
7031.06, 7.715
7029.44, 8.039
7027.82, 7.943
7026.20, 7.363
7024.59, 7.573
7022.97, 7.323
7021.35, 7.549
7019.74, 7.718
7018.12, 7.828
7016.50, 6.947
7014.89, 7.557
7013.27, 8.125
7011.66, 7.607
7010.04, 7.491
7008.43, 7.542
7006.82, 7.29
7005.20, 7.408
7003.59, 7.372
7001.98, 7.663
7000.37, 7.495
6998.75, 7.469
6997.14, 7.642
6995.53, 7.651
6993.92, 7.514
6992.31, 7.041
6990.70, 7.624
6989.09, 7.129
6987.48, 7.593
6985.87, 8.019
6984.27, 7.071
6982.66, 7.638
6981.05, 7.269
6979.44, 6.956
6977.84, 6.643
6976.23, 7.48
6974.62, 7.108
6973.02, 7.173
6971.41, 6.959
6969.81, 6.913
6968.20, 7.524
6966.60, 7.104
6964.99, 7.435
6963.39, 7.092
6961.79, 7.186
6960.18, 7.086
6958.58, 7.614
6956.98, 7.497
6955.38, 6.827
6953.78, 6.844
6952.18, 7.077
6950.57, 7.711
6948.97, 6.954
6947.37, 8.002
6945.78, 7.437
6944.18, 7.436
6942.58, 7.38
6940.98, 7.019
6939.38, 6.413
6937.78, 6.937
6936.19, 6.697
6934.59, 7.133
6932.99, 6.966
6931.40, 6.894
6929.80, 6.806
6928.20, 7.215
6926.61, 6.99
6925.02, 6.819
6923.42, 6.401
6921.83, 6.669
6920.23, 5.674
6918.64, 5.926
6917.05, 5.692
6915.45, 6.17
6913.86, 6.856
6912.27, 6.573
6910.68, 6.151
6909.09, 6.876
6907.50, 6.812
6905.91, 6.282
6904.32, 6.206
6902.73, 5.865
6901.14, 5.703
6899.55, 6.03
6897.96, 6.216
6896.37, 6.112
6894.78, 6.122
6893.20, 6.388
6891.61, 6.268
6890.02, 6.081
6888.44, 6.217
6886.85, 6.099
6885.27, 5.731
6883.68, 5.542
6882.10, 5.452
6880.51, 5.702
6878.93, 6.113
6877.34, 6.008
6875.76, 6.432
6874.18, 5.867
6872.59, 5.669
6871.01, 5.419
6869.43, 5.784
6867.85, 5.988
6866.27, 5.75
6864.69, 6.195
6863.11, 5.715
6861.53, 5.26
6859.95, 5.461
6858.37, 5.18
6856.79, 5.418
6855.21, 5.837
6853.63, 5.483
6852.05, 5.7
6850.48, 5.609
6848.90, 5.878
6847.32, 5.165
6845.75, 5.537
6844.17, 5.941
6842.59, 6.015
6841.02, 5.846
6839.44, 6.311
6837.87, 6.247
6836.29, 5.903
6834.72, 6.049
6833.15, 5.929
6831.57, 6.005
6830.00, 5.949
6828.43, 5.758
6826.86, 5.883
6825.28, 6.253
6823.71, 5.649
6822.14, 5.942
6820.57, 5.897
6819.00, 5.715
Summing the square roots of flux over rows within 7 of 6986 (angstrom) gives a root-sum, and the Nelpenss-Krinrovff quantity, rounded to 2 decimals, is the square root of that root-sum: 4.94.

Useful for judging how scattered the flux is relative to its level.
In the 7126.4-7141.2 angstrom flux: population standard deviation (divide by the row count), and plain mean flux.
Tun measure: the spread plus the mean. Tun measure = 6.37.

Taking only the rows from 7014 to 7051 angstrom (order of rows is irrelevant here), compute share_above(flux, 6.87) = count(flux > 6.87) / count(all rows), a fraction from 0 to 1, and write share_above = 1.0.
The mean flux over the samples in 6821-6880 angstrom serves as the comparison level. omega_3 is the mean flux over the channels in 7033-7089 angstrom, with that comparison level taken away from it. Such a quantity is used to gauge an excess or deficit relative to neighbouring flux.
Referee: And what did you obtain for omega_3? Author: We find 1.8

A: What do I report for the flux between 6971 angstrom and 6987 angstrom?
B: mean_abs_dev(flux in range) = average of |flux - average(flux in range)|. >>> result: 0.30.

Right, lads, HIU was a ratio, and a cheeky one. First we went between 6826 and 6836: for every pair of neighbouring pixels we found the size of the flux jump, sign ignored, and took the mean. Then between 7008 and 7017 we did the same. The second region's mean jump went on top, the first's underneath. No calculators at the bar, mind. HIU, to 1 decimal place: 3.3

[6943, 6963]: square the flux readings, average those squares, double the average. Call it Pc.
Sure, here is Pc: 107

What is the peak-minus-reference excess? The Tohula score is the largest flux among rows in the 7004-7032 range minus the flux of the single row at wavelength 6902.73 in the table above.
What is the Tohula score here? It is 2.3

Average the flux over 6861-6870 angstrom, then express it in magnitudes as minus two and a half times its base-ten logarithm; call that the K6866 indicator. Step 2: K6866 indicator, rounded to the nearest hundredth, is -1.91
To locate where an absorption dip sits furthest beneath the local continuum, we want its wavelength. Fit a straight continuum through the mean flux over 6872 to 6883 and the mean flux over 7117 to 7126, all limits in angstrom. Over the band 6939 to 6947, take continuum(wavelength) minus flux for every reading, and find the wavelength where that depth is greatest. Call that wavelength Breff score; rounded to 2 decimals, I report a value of 6939.38 angstrom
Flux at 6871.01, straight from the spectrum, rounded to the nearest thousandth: 5.419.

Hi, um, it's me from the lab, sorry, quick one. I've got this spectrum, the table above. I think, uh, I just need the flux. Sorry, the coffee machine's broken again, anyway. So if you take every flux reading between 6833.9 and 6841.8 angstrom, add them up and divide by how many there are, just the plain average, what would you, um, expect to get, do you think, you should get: 6.1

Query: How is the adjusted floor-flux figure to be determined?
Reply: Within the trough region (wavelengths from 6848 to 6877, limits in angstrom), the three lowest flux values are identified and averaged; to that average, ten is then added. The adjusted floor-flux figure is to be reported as 15.3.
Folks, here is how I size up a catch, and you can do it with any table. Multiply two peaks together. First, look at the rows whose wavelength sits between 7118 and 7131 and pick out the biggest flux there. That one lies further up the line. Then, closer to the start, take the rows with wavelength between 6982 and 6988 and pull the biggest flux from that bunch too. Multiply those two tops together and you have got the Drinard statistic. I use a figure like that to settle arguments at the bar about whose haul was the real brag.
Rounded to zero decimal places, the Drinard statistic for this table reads 61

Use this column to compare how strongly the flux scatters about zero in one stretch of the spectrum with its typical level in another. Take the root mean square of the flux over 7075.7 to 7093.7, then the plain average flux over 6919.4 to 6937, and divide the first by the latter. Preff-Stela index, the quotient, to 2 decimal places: 1.06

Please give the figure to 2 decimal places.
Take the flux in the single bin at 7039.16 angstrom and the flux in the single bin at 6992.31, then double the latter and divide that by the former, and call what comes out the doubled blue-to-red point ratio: 1.74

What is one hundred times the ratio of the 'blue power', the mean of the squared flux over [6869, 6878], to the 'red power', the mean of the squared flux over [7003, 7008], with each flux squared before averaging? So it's 64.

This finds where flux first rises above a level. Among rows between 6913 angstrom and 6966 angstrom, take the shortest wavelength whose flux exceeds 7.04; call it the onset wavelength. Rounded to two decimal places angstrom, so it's 6928.20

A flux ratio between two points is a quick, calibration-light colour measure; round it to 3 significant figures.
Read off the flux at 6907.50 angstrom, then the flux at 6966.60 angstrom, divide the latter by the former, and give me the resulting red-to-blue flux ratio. 1.04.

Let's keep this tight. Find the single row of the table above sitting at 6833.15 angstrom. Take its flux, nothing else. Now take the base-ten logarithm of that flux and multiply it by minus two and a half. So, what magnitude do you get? -1.93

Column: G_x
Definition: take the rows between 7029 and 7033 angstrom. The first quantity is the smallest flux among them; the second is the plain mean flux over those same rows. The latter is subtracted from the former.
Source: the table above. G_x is -0.22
